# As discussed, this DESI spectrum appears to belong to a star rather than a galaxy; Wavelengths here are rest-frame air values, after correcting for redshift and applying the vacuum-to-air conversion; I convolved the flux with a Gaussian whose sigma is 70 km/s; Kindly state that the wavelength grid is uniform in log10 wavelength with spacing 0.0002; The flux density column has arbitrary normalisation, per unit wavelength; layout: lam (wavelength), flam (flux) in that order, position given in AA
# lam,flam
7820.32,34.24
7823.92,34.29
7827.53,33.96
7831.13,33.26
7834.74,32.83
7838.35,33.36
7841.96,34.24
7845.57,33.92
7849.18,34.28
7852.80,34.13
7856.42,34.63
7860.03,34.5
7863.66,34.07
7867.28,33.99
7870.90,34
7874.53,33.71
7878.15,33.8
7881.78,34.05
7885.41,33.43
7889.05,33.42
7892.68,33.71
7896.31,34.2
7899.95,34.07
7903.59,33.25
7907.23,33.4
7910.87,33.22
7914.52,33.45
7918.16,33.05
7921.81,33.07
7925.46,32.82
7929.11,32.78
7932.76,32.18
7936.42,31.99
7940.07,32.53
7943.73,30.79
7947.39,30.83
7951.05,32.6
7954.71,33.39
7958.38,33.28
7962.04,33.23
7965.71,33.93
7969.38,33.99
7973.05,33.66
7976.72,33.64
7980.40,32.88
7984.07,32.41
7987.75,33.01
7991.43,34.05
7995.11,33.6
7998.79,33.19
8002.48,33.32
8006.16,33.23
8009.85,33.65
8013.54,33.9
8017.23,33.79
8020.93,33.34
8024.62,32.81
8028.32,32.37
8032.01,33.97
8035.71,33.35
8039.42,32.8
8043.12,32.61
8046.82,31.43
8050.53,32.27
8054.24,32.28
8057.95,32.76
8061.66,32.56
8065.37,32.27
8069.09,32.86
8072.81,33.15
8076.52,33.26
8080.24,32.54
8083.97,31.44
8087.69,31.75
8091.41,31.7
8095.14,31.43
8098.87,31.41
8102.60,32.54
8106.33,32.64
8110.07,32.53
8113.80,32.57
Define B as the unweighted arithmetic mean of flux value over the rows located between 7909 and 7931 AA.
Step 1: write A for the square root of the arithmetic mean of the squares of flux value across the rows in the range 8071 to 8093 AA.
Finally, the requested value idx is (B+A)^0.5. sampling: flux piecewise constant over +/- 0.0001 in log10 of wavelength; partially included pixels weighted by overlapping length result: 8.09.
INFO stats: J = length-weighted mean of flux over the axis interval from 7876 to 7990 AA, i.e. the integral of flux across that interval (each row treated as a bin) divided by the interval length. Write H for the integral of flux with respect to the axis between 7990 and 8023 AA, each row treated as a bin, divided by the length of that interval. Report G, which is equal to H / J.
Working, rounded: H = 33.6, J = 33.1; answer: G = 1.01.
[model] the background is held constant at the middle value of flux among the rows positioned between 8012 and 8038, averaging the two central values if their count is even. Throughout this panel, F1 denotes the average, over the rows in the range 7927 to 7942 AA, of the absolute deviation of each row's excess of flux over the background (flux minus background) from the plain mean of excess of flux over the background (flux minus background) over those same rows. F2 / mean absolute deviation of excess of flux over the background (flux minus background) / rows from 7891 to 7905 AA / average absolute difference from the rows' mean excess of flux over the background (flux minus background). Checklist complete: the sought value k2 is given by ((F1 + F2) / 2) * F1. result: 0.087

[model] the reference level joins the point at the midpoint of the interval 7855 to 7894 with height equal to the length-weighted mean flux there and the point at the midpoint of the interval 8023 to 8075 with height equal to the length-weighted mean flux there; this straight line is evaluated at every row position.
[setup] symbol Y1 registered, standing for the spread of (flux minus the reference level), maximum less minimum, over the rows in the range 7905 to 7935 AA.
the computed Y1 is 1.1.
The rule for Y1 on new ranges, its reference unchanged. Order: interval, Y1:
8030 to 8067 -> 2.4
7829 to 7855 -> 1.6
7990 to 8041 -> 1.6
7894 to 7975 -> 3.4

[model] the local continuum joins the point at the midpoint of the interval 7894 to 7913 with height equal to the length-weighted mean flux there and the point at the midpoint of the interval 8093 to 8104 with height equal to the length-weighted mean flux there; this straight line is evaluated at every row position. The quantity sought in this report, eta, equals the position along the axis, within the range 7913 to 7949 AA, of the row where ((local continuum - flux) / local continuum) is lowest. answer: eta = 7914.52 AA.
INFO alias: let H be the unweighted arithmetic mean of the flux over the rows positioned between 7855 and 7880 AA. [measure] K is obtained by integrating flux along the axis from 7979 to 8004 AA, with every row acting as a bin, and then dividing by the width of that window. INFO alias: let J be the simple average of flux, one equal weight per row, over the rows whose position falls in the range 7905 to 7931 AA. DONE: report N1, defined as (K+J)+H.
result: 100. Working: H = 34.1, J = 33.1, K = 33.2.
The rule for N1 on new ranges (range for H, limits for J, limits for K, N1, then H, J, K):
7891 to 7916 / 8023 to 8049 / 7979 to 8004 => 100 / 33.6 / 32.8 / 33.2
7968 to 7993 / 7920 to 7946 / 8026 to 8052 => 98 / 33.4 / 32.3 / 32.7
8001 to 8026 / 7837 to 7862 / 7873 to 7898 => 101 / 33.4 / 34.2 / 33.8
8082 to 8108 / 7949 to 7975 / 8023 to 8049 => 98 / 31.8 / 33.4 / 32.8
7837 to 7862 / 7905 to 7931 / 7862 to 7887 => 101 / 34.2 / 33.1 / 33.9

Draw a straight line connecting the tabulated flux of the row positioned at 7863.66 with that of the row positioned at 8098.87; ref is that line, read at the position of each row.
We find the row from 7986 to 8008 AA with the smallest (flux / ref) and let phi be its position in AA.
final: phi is 7987.75 AA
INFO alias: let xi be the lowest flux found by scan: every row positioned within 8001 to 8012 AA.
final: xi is 33.23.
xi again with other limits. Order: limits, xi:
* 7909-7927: 32.82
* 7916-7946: 30.79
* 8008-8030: 32.37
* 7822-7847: 32.83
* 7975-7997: 32.41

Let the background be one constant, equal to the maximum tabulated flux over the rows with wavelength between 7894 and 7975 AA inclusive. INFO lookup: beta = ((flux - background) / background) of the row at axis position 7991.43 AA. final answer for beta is -0.004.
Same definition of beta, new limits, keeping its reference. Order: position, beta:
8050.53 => -0.056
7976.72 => -0.016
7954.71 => -0.024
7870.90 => -0.006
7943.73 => -0.100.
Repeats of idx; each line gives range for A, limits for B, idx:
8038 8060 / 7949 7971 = 8.11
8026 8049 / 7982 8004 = 8.13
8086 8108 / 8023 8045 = 8.06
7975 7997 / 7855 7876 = 8.21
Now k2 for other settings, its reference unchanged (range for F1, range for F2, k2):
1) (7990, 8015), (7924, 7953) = 0.124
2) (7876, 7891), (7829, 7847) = 0.087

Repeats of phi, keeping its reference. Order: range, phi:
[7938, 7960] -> 7943.73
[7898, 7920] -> 7918.16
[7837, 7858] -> 7838.35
